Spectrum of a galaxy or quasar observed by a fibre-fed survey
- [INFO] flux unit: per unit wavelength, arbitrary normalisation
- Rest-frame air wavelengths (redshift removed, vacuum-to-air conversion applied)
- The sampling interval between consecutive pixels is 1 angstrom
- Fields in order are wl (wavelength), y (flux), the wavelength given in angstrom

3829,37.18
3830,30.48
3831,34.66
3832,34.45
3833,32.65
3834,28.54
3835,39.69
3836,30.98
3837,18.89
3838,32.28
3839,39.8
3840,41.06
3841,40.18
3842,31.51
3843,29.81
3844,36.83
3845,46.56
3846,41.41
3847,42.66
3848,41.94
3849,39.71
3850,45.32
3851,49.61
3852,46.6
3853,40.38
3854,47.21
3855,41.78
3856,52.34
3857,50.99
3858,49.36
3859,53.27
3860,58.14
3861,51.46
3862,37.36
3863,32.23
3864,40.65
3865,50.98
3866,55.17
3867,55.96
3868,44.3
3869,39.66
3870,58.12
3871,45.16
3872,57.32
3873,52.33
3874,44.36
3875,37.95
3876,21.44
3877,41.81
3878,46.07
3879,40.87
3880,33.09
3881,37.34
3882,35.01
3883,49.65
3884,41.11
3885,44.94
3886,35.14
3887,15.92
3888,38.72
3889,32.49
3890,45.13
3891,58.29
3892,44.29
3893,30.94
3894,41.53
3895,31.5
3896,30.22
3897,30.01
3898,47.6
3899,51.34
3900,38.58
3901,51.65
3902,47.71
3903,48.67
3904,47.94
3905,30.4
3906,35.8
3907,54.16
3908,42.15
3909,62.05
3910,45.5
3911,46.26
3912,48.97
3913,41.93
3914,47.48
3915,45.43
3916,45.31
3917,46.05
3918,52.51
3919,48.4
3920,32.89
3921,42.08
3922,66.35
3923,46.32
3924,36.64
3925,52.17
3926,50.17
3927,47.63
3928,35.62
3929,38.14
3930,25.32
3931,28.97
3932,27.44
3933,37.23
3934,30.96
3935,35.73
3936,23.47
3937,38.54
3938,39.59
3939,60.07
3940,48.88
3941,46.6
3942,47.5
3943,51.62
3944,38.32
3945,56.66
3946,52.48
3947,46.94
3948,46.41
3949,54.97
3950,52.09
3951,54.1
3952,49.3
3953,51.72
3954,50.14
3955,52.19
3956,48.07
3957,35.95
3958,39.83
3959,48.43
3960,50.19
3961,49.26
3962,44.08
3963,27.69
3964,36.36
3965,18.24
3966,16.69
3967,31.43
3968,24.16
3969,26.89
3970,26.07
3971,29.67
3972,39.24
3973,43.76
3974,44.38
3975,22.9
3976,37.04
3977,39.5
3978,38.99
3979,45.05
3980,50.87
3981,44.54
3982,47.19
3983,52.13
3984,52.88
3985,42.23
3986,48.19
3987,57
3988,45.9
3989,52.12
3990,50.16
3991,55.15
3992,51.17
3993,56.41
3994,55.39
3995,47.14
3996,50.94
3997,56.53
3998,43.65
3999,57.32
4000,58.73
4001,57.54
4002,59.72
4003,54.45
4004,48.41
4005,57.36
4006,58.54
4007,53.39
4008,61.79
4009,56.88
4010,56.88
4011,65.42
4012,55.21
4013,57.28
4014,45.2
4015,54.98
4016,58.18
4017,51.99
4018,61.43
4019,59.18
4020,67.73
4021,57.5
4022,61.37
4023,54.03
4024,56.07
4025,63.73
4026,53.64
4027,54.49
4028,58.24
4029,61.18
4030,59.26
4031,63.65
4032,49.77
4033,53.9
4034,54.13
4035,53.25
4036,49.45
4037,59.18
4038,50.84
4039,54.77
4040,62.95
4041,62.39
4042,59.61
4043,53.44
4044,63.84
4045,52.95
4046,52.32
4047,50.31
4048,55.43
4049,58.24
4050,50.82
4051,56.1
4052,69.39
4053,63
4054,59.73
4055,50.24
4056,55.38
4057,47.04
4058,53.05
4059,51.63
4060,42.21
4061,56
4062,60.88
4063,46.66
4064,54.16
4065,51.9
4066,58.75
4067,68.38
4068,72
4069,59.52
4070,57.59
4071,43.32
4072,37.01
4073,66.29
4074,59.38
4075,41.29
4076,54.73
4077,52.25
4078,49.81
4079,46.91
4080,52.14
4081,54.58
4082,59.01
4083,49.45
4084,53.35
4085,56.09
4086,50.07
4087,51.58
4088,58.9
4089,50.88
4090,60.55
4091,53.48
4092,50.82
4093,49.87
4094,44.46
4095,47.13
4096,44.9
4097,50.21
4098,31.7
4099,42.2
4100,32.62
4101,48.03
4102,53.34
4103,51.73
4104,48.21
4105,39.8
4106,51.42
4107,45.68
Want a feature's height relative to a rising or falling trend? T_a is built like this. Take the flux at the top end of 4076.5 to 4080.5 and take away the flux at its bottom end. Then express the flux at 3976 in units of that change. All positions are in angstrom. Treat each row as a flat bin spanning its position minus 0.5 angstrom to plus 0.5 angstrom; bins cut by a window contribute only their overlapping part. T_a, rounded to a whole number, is -337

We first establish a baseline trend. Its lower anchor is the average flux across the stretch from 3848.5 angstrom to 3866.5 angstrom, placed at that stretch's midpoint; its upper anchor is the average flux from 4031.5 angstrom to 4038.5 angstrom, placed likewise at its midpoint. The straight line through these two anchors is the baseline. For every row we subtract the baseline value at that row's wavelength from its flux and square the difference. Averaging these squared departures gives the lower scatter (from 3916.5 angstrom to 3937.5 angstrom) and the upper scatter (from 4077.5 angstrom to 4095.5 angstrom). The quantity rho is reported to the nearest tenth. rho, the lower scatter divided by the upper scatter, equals 7.8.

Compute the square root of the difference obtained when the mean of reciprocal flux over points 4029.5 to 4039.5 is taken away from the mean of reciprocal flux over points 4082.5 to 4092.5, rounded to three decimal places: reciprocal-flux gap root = 0.020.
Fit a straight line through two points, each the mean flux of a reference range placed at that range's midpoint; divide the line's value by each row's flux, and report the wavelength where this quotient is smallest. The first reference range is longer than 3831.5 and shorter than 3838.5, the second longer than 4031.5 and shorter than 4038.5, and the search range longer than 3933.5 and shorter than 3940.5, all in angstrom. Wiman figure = 3939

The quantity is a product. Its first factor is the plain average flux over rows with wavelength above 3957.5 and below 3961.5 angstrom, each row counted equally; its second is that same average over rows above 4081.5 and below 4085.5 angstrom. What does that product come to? 2556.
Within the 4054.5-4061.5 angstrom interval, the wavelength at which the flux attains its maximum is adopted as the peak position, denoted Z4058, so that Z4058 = 4061 angstrom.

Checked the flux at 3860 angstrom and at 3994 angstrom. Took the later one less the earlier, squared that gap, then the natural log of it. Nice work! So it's 2.0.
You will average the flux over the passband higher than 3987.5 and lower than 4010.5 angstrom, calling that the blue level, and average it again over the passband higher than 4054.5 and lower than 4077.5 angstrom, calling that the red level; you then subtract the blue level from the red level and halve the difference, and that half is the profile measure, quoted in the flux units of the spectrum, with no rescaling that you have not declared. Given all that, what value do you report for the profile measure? -0.1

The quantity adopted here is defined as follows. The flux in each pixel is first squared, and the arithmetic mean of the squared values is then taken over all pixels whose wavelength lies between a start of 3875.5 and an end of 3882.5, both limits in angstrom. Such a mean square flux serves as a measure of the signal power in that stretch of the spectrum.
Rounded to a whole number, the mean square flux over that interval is 1388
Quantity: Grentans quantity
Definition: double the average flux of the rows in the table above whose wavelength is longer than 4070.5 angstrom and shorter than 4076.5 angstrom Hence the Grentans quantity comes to 101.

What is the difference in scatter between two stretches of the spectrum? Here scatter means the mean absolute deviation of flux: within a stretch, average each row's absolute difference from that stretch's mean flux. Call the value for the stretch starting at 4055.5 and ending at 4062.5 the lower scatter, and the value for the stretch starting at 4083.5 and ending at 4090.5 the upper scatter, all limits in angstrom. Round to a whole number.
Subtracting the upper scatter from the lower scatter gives 1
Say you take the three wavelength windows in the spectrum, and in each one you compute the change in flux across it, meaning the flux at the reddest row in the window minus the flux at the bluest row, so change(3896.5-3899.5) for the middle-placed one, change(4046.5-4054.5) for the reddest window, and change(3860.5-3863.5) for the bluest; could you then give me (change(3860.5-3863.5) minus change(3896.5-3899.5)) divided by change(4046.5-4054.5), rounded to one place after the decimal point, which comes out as -4.3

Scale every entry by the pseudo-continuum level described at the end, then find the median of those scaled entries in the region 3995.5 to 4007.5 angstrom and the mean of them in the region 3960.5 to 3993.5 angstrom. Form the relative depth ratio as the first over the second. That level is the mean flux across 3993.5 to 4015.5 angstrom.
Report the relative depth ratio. 1.39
